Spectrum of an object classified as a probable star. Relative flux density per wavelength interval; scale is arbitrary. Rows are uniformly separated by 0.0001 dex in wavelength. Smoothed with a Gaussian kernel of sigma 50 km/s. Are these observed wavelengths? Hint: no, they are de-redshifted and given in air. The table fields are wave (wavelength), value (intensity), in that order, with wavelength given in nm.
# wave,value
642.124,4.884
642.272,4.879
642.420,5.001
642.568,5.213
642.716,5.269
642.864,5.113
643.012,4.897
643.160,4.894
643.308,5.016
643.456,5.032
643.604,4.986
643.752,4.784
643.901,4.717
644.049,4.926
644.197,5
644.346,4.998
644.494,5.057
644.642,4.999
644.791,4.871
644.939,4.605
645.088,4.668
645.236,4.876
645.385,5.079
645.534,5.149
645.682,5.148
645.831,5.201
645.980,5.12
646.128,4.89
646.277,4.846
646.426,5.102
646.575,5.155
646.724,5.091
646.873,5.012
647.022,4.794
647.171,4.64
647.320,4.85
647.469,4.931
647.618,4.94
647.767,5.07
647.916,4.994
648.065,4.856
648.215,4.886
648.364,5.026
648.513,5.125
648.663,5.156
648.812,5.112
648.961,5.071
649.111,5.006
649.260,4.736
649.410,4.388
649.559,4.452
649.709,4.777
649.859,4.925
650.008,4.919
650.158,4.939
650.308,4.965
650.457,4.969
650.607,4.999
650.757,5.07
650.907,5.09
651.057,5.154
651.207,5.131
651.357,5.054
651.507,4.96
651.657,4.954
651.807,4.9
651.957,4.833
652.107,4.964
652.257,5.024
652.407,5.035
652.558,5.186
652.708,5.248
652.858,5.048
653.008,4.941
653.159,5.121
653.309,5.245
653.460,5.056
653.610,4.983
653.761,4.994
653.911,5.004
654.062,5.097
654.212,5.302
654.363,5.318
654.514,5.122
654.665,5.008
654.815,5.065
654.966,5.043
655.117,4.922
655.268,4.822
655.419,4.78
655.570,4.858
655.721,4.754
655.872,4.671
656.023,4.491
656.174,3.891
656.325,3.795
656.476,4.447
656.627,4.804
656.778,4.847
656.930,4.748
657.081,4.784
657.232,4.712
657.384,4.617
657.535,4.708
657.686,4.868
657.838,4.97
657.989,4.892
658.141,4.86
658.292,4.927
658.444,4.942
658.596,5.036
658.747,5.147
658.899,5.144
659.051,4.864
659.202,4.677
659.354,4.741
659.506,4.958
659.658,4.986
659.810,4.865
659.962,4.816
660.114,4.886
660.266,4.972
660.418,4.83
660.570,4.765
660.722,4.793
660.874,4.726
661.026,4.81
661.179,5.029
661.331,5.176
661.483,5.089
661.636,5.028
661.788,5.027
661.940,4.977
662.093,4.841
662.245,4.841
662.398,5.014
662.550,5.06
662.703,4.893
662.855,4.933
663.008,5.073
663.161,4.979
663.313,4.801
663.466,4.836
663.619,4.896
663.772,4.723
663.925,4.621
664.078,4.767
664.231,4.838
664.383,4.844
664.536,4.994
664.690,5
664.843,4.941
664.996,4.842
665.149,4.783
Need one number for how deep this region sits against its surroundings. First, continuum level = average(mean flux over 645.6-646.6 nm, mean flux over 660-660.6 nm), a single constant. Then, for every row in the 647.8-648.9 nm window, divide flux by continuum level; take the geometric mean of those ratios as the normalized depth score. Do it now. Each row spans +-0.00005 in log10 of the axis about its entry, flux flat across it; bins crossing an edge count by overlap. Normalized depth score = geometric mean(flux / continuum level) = 1.01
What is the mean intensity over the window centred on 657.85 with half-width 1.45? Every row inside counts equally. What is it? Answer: 4.84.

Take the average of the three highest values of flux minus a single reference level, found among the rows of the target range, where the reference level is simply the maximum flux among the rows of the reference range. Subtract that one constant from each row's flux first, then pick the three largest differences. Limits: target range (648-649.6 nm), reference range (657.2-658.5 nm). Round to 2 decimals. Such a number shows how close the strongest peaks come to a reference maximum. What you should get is 0.16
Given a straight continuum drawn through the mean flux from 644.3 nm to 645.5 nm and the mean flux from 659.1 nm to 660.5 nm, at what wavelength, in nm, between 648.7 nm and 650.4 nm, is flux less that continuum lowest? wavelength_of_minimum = 649.410 nm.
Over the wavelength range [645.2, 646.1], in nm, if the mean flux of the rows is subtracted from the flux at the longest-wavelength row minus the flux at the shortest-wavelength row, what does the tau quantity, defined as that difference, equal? -4.9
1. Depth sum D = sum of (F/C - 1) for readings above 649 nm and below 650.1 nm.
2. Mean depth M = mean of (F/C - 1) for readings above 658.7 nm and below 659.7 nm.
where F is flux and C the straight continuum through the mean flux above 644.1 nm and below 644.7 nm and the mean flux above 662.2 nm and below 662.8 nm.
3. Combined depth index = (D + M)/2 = -0.18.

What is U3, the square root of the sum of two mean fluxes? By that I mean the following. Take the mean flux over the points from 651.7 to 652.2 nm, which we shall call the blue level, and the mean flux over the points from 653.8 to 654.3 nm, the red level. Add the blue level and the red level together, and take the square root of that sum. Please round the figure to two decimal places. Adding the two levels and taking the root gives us 3.17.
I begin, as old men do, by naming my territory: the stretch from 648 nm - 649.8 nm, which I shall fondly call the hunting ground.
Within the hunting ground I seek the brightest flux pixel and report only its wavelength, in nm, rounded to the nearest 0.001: 648.663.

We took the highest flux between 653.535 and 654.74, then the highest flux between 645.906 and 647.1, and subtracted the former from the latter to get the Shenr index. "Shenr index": -0.16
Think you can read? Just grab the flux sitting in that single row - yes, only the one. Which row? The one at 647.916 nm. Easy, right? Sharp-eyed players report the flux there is 4.994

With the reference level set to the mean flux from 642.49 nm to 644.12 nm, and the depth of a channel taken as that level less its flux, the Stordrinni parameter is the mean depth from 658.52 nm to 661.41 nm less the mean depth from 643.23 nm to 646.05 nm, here 0.05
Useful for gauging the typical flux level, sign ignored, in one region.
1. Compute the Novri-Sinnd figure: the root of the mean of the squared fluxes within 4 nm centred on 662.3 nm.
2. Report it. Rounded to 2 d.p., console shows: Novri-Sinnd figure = 4.90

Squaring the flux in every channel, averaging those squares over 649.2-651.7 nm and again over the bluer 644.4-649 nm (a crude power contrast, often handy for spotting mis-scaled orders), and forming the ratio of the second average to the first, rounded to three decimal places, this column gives 1.027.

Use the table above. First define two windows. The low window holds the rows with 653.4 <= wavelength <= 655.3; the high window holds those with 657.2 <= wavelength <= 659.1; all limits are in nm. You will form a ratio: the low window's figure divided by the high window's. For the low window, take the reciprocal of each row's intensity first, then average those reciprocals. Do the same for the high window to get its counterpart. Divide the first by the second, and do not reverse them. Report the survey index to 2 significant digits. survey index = 0.97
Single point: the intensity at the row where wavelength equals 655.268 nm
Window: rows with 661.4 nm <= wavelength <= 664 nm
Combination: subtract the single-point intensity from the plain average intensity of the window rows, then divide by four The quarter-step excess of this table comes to 0.024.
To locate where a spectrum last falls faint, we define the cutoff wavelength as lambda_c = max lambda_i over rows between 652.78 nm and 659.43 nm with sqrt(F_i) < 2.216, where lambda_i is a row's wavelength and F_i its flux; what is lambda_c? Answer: 659.354 nm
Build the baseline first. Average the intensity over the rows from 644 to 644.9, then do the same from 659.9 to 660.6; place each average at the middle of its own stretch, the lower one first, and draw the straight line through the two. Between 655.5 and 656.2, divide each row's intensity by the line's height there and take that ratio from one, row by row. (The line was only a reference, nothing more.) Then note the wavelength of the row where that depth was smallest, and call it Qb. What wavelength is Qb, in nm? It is 655.570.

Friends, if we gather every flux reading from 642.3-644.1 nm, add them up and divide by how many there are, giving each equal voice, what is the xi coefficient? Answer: 4.99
